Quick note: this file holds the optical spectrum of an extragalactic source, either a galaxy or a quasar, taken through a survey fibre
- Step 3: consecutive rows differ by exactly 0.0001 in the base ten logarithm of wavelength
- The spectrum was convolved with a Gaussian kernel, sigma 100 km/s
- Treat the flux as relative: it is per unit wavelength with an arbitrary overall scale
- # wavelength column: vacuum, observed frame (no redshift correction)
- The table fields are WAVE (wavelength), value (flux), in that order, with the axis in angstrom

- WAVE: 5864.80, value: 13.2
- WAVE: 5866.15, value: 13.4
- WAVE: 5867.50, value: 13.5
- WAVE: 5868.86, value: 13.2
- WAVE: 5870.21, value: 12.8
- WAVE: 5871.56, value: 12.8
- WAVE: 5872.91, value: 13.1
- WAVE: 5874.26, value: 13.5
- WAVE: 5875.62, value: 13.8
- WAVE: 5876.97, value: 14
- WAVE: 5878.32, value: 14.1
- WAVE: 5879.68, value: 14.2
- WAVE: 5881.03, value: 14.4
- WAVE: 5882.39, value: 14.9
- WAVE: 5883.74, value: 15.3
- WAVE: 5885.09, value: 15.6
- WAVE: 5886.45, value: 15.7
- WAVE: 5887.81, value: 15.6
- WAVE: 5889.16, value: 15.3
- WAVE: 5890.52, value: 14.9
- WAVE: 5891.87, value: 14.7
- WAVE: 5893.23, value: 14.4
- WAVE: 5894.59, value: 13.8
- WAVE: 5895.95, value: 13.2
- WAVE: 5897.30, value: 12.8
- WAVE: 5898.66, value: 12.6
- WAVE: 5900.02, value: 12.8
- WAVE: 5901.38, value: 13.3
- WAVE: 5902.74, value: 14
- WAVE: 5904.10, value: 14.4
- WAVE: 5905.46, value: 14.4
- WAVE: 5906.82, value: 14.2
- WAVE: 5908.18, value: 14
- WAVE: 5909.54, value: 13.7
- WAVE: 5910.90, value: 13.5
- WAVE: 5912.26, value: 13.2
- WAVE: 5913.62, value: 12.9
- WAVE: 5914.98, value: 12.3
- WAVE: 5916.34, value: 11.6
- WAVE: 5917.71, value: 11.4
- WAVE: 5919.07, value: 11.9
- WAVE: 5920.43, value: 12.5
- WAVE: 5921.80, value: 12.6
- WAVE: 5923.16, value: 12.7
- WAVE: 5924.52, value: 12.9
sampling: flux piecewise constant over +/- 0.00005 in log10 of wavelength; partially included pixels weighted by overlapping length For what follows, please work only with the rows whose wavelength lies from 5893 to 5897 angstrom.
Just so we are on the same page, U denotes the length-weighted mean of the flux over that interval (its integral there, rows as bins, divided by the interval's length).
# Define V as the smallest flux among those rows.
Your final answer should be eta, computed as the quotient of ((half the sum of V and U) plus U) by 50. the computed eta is 0.54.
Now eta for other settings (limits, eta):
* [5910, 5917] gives 0.50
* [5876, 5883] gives 0.57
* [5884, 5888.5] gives 0.62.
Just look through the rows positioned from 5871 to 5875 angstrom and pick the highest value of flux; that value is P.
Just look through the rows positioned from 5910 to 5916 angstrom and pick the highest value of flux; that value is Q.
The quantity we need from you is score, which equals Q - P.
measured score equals 0.0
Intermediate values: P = 13.5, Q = 13.5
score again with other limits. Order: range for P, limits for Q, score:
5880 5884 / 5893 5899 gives -0.9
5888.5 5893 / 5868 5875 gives -1.8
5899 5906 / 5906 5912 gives -0.2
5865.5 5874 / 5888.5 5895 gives 1.8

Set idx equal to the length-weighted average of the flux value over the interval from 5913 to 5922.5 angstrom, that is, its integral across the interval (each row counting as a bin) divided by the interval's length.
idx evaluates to 12.2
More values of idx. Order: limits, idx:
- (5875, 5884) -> 14.4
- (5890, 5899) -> 13.8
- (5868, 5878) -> 13.3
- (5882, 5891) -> 15.4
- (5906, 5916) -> 13.4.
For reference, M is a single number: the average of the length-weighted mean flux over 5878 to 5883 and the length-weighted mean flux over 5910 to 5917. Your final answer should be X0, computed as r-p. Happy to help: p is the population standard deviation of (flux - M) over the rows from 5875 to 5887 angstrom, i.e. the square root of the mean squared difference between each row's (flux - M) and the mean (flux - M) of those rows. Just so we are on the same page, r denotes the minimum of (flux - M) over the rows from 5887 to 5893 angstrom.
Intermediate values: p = 0.68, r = 1.1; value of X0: 0.4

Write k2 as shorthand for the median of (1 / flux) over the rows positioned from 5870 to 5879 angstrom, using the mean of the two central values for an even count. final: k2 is 0.074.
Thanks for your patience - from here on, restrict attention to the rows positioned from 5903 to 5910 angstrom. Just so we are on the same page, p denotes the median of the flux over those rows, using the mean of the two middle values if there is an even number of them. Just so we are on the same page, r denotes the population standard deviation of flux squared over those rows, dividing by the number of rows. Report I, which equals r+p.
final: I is 21.7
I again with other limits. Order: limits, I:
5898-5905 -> 31.9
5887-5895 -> 32.1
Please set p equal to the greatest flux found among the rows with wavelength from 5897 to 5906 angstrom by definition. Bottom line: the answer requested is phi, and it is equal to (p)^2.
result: 207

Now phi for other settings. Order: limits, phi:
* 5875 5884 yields 234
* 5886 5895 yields 246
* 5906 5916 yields 202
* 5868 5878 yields 196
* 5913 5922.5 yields 166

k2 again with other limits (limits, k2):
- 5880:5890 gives 0.065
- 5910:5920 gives 0.081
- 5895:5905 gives 0.076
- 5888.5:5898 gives 0.069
